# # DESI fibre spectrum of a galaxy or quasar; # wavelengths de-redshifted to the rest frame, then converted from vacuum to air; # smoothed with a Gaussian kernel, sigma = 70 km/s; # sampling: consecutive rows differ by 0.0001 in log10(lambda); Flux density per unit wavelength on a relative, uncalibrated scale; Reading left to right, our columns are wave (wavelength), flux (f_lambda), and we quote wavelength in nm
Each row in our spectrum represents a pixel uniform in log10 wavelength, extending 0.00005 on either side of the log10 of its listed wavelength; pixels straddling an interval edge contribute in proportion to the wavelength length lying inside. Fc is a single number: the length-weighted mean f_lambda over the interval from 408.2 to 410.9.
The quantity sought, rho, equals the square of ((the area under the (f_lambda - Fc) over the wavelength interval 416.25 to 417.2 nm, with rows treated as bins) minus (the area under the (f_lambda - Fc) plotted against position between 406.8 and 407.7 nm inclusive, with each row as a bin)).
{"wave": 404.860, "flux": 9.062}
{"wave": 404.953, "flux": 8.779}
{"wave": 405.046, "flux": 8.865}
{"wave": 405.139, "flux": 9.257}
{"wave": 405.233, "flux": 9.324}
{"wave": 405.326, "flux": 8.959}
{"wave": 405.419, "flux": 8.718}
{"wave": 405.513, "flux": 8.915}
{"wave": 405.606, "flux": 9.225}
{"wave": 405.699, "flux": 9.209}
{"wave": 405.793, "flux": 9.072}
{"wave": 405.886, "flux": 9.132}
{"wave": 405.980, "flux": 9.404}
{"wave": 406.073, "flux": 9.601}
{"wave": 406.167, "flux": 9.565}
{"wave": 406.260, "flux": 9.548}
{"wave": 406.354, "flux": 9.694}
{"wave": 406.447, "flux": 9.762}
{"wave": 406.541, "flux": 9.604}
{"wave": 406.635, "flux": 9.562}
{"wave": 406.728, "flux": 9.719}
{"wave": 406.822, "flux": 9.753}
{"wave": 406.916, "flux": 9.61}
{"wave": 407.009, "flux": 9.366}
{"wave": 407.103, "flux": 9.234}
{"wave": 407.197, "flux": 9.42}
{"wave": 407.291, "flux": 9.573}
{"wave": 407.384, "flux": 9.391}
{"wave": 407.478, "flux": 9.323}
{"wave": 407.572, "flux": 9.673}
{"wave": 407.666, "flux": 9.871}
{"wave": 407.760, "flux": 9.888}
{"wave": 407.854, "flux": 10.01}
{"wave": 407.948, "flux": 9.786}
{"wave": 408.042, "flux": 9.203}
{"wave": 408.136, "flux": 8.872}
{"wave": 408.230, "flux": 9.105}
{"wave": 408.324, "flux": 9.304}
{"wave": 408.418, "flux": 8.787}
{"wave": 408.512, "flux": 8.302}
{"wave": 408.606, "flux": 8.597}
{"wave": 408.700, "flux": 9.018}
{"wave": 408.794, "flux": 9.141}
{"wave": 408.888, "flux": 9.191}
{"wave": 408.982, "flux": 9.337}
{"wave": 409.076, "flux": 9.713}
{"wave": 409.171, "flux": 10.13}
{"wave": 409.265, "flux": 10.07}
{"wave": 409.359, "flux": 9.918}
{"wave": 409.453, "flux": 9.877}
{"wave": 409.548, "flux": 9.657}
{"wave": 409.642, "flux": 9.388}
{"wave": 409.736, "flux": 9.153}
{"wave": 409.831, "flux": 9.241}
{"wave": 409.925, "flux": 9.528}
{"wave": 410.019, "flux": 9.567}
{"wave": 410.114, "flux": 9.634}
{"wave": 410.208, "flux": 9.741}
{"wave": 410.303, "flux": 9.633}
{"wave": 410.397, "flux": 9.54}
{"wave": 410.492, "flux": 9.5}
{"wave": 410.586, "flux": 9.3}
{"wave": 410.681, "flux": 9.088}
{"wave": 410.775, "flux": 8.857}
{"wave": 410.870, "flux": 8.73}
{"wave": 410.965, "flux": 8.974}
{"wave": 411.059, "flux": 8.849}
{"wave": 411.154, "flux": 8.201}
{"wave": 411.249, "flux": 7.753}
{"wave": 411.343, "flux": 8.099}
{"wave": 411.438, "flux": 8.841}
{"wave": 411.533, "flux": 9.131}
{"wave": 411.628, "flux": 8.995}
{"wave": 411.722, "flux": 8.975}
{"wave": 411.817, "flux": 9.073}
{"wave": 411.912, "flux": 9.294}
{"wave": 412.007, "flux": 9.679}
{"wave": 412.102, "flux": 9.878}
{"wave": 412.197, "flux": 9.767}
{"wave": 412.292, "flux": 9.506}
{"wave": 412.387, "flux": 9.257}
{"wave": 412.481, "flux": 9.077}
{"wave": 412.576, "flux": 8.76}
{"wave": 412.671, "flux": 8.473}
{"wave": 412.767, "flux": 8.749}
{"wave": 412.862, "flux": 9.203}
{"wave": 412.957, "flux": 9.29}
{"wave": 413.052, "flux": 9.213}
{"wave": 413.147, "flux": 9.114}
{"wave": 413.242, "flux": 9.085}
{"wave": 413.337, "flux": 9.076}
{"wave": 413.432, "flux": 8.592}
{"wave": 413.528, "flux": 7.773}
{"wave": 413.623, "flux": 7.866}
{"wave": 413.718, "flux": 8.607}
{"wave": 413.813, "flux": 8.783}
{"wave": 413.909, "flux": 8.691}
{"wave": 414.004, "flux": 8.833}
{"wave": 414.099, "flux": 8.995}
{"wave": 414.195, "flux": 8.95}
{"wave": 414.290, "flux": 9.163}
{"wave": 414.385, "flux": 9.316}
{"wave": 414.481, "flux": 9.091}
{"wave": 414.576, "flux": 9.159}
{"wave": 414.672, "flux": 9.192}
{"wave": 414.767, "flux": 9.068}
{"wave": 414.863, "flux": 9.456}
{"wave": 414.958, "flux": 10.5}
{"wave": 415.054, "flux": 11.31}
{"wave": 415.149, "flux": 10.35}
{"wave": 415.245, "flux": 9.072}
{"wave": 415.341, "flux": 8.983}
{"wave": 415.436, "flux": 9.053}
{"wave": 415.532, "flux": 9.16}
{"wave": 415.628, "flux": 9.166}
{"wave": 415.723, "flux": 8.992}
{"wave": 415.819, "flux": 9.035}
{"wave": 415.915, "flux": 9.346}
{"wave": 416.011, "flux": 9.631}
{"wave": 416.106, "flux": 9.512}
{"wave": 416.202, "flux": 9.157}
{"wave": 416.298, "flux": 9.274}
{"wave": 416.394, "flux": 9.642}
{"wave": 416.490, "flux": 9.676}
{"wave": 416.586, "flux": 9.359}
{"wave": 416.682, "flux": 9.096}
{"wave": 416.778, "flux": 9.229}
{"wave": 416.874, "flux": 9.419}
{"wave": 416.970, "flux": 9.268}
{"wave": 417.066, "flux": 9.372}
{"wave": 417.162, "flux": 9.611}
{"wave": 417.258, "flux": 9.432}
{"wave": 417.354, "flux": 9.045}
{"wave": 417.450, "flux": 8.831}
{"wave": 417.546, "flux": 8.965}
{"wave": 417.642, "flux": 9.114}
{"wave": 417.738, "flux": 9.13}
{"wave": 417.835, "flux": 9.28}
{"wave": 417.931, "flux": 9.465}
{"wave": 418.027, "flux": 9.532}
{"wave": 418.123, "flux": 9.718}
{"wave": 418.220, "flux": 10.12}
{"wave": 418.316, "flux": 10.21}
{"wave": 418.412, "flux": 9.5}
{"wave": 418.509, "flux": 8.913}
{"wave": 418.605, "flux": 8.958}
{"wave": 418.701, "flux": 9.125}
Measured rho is 0.01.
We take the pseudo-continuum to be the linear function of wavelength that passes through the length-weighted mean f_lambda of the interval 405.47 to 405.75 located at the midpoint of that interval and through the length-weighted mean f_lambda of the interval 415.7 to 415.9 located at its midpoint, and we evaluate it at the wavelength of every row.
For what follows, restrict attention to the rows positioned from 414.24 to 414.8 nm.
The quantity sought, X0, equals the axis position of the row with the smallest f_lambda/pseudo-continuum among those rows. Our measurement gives 414.767 nm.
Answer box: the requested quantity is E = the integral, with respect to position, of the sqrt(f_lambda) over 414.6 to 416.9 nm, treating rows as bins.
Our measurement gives 7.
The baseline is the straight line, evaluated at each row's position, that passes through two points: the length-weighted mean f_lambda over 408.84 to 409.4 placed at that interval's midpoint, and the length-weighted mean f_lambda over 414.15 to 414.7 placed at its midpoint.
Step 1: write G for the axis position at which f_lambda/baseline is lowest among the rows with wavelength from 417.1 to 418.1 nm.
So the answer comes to 417.450 nm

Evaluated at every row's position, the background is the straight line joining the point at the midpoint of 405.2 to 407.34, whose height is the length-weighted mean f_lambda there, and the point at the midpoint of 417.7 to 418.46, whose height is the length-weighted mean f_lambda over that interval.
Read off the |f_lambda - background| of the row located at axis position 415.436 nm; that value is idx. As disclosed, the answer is 0.52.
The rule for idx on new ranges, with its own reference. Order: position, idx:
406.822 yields 0.35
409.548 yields 0.20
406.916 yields 0.20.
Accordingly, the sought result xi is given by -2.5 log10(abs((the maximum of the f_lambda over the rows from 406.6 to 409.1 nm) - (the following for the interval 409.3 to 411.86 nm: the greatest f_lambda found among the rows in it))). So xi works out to 2.6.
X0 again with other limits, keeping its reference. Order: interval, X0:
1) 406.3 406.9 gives 406.635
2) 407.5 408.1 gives 408.042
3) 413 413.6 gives 413.528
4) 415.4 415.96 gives 415.723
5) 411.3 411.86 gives 411.343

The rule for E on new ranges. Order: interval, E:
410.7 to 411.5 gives 2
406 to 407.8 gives 6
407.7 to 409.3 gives 5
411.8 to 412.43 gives 2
